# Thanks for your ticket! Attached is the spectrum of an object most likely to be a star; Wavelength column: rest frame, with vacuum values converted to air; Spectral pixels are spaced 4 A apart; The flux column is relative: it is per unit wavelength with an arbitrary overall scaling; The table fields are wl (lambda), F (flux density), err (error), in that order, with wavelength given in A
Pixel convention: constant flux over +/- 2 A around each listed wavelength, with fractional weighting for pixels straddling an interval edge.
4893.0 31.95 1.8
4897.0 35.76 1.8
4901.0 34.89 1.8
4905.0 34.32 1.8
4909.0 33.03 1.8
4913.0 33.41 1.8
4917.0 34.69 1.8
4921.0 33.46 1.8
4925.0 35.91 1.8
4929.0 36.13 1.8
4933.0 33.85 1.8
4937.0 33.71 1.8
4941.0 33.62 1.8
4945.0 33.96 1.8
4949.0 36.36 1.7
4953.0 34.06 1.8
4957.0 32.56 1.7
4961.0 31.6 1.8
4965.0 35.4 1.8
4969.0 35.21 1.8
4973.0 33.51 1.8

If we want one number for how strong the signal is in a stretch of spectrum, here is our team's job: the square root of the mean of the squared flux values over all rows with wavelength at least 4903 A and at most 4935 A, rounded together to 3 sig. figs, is 34.4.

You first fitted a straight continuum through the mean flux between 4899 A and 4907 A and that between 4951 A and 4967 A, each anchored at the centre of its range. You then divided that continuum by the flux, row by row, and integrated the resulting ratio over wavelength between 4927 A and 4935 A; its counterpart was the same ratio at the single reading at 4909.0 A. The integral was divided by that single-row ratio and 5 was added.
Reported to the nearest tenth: 12.5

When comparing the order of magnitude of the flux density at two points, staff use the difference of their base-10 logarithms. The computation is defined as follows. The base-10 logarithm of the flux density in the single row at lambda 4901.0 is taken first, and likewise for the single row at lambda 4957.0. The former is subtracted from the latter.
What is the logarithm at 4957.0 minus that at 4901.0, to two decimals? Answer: -0.03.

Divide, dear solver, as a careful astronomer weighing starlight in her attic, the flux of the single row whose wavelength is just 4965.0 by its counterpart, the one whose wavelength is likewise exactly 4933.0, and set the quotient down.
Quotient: 1.05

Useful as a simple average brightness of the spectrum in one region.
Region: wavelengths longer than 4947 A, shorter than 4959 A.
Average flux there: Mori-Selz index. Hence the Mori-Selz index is 34.3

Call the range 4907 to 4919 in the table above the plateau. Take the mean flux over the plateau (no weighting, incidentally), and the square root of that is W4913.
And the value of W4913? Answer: 5.81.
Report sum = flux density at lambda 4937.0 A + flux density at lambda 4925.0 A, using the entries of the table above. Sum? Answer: 69.6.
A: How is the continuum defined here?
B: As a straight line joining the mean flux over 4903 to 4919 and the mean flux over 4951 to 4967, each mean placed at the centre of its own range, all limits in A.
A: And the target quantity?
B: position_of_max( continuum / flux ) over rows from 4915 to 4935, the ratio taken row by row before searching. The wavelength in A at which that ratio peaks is 4921.0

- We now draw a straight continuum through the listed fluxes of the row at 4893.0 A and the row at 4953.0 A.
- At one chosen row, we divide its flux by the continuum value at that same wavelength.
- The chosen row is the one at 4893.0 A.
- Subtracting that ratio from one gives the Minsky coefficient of 0.00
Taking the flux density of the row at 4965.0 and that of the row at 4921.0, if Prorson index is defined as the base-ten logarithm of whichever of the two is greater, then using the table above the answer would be 1.55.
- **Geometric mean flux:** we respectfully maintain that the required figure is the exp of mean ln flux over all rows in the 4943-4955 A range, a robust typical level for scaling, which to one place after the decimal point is 34.8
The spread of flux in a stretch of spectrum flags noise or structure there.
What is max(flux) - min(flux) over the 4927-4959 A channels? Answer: 3.8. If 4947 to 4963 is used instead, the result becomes 4.8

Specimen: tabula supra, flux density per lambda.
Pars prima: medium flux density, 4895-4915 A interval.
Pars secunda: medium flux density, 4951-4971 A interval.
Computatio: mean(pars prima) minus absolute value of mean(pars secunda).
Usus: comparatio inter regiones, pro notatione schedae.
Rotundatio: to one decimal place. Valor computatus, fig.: 0.5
